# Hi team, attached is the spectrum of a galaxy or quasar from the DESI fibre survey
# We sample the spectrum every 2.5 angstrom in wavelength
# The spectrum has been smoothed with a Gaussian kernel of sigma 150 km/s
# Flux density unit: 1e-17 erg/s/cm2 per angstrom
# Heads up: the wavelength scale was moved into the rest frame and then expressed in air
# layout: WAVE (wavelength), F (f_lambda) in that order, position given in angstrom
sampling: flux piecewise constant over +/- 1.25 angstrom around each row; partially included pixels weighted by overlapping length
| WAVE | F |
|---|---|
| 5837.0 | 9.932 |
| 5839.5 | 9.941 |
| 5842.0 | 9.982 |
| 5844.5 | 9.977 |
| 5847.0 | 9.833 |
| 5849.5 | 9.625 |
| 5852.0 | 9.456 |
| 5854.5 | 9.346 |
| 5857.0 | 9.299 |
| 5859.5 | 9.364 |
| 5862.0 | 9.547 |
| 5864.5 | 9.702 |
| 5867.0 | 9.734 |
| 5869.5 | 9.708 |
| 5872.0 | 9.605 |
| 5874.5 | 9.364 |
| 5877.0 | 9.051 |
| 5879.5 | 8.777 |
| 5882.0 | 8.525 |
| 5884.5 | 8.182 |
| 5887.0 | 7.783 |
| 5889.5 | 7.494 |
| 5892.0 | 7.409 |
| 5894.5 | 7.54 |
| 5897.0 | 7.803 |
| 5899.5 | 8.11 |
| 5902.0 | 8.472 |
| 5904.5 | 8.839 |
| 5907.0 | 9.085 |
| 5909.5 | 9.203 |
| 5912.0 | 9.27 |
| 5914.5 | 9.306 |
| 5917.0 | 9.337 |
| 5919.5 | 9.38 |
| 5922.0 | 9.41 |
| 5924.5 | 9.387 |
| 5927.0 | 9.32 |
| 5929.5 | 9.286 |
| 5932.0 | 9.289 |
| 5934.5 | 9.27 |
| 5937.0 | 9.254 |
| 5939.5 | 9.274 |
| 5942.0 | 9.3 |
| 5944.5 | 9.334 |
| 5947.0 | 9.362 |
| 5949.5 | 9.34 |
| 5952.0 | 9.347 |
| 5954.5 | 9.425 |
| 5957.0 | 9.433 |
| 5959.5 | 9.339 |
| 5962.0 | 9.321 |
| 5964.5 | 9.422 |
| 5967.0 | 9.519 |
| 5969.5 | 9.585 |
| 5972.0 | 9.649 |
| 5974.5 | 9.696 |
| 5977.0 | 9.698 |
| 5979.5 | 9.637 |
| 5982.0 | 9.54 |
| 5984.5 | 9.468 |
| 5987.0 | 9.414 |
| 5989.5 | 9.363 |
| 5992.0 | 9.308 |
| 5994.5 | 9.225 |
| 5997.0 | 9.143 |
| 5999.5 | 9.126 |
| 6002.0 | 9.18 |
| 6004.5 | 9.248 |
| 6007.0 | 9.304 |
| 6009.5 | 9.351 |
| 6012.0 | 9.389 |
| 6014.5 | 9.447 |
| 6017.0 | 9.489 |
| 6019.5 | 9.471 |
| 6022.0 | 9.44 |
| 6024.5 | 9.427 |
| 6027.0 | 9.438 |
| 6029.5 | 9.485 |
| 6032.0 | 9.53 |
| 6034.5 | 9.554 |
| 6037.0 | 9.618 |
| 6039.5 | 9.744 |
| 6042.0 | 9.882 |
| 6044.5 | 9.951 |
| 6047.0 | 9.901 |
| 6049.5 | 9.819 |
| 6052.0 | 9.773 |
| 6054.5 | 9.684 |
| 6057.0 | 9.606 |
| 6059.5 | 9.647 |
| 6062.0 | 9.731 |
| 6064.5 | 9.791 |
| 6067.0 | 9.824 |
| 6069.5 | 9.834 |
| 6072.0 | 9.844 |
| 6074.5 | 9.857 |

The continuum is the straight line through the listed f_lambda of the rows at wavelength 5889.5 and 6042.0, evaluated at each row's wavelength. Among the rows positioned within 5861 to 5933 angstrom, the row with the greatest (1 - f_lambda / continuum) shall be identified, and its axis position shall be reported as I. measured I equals 5892.0 angstrom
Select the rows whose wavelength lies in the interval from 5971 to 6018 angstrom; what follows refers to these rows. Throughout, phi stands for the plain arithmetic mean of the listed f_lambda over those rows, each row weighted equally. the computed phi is 9.4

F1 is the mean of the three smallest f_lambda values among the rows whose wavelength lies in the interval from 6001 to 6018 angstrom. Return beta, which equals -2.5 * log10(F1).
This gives -2.415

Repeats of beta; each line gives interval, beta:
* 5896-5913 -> -2.275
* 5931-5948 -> -2.417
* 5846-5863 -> -2.425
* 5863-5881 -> -2.393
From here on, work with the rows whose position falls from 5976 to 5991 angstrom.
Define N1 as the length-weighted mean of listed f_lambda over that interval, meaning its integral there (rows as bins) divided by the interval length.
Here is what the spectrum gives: 9.5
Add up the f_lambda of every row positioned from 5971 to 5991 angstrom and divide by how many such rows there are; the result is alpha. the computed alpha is 9.6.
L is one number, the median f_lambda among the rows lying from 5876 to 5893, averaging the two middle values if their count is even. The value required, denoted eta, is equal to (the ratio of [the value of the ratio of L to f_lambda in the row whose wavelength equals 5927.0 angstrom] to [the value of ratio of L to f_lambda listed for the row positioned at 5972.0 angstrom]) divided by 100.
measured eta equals 0.0104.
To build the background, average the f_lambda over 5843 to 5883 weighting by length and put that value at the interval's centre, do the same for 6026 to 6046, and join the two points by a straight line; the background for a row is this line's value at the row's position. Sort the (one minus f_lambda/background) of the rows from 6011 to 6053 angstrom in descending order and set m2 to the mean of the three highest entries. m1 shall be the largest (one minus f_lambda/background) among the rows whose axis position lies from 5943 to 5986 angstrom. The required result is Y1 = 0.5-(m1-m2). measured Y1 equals 0.50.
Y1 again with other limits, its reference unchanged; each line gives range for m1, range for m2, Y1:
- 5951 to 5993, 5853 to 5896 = 0.68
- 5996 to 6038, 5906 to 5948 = 0.48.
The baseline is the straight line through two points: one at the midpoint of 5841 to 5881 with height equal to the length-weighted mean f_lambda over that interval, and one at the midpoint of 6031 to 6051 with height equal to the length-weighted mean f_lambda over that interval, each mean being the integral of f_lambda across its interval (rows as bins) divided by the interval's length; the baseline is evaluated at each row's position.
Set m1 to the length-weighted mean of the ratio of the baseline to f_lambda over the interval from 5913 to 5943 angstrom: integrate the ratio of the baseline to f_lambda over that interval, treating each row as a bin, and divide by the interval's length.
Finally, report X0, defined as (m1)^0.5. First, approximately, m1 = 1.031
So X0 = 1.015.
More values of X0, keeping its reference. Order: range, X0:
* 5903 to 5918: 1.023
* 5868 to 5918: 1.055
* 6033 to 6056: 1.000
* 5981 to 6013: 1.021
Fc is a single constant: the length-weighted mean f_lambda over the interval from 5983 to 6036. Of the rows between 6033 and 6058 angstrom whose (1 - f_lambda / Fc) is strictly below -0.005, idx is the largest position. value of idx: 6057.0 angstrom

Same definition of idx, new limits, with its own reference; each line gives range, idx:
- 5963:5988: 5984.5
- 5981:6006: 5984.5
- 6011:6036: 6034.5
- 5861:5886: 5872.0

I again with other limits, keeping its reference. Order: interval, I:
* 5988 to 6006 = 5999.5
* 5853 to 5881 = 5879.5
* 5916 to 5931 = 5929.5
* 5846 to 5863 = 5857.0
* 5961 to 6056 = 6054.5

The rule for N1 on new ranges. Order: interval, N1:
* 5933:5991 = 9.4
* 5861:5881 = 9.4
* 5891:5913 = 8.4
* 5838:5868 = 9.7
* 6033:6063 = 9.7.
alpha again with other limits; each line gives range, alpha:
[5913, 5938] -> 9.3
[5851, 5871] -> 9.5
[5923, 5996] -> 9.4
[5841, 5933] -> 9.0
